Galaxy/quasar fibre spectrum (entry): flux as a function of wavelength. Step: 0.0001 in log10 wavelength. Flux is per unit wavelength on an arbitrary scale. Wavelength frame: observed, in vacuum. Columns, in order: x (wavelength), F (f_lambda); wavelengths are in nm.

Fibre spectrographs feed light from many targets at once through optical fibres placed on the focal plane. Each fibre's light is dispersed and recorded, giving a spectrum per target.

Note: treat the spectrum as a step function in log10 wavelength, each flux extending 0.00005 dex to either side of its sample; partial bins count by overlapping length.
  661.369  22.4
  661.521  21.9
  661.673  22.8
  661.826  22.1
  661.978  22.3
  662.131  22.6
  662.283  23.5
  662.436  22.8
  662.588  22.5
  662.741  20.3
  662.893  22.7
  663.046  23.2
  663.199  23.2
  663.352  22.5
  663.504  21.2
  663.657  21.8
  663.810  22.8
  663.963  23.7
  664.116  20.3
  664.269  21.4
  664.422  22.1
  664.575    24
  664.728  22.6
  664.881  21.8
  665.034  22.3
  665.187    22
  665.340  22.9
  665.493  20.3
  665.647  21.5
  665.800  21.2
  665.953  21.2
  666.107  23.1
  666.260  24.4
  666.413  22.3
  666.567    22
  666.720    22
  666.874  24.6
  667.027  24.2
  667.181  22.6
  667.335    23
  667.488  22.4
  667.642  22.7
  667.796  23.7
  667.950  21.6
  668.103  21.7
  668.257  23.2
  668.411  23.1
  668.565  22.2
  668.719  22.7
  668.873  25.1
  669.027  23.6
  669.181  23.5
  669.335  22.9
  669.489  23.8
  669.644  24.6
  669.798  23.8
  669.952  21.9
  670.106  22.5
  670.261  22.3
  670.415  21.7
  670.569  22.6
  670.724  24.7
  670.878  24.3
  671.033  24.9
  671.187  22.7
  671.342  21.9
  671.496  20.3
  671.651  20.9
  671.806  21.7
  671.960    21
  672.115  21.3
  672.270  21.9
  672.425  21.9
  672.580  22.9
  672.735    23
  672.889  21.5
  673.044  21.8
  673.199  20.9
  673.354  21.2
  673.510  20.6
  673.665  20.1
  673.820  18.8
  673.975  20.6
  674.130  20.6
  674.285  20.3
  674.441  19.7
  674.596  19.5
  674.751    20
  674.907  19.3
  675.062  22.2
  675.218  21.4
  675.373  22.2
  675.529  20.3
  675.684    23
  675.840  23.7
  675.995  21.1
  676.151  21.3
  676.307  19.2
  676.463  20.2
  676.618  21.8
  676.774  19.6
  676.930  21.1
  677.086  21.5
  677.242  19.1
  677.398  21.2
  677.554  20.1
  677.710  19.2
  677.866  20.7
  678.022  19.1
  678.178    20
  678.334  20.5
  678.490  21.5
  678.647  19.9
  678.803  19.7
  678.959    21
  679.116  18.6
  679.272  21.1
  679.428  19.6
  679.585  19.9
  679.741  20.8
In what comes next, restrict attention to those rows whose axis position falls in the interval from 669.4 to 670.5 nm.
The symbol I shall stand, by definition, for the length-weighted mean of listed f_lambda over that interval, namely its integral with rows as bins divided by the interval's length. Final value 22.9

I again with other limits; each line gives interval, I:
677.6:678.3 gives 19.8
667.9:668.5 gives 22.5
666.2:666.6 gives 22.9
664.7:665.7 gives 21.9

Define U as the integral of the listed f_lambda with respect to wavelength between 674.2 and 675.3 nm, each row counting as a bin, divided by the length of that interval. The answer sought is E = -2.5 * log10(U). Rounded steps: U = 20.4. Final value -3.27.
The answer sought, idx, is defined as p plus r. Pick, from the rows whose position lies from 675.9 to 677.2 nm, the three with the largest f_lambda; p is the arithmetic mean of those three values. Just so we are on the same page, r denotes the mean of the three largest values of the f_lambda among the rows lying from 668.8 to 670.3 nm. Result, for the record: 46.0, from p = 21.5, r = 24.5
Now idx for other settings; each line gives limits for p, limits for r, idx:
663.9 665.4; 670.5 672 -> 48.2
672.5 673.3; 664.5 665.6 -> 45.7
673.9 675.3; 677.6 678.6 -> 42.3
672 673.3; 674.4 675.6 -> 44.5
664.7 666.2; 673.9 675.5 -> 44.8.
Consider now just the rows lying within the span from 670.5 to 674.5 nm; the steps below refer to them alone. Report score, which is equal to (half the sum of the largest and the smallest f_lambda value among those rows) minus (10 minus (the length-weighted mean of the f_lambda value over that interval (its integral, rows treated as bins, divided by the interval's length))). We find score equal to 33.5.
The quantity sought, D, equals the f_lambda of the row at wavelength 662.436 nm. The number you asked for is 22.8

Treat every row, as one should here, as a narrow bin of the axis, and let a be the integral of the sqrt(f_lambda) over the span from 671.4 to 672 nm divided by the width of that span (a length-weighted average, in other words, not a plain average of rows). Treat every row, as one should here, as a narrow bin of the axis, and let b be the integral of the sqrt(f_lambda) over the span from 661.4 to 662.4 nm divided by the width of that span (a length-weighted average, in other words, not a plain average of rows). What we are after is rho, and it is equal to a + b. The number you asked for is 9.33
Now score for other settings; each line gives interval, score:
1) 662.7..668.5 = 34.9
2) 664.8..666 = 33.3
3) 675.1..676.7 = 32.9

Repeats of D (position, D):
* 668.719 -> 22.7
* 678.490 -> 21.5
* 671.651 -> 20.9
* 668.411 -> 23.1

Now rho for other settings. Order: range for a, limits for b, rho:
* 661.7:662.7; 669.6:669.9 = 9.65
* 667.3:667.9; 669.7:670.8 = 9.56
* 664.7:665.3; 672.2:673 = 9.43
